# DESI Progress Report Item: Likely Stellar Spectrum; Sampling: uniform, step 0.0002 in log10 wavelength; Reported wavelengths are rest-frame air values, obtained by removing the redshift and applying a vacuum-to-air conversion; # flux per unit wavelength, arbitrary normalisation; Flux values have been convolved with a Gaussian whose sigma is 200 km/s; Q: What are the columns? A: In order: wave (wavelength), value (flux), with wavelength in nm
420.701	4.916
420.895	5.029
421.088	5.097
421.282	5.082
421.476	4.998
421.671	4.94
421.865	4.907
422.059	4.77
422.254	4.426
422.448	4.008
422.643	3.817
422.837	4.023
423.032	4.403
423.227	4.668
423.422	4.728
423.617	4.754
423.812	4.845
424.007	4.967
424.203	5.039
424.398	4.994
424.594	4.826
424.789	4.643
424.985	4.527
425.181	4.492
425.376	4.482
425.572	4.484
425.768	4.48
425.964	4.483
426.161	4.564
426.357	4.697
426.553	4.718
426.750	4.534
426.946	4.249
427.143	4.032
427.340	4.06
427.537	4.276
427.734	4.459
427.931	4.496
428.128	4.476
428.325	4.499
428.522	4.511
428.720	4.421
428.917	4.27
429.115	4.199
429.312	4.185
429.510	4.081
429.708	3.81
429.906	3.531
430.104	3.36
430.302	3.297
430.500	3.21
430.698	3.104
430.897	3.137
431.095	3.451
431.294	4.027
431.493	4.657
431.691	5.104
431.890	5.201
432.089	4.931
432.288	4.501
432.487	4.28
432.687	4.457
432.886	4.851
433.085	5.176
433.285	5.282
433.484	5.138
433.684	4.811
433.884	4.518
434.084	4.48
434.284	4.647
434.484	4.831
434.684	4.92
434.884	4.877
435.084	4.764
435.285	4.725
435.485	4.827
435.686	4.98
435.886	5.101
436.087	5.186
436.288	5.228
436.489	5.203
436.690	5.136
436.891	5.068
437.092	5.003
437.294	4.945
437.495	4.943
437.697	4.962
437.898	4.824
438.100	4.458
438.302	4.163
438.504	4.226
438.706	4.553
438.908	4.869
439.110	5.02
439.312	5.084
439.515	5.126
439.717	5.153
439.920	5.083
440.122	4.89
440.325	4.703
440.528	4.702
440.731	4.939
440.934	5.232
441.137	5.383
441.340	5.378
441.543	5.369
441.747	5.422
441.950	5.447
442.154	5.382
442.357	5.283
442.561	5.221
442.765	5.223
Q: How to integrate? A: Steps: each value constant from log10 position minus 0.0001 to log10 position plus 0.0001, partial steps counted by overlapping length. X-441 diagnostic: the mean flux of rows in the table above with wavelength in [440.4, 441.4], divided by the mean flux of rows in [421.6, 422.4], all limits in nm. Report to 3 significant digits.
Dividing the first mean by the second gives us 1.08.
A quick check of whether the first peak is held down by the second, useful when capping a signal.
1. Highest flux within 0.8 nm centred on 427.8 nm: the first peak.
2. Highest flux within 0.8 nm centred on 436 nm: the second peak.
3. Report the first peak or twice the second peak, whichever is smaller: 4.50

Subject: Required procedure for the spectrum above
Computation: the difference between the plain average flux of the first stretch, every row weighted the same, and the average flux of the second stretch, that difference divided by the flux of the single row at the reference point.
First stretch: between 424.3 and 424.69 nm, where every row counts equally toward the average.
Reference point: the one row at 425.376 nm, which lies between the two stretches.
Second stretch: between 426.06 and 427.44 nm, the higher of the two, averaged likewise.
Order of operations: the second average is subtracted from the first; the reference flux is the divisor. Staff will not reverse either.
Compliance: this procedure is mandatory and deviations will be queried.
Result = 0.11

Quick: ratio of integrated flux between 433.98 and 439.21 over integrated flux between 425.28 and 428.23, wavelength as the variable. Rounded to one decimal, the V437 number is 1.9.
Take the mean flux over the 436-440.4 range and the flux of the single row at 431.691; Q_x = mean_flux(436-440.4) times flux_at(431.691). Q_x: 25.0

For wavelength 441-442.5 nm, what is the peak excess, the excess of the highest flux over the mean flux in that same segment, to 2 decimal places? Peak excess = 0.07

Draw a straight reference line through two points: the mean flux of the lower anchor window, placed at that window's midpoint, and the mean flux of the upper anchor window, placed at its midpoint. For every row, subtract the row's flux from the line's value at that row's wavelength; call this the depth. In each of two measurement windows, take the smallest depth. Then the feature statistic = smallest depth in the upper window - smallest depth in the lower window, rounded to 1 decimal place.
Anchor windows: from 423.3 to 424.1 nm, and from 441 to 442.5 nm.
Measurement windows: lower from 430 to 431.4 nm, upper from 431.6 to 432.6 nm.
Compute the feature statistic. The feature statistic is -1.2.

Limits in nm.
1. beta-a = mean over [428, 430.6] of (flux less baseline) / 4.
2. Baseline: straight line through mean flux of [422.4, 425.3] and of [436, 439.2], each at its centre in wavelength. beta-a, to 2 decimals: -0.18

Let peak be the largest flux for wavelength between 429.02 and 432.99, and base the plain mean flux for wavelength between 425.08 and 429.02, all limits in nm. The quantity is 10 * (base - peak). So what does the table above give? -7.7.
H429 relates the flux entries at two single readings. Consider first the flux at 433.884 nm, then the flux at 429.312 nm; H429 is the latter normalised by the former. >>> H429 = 0.93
